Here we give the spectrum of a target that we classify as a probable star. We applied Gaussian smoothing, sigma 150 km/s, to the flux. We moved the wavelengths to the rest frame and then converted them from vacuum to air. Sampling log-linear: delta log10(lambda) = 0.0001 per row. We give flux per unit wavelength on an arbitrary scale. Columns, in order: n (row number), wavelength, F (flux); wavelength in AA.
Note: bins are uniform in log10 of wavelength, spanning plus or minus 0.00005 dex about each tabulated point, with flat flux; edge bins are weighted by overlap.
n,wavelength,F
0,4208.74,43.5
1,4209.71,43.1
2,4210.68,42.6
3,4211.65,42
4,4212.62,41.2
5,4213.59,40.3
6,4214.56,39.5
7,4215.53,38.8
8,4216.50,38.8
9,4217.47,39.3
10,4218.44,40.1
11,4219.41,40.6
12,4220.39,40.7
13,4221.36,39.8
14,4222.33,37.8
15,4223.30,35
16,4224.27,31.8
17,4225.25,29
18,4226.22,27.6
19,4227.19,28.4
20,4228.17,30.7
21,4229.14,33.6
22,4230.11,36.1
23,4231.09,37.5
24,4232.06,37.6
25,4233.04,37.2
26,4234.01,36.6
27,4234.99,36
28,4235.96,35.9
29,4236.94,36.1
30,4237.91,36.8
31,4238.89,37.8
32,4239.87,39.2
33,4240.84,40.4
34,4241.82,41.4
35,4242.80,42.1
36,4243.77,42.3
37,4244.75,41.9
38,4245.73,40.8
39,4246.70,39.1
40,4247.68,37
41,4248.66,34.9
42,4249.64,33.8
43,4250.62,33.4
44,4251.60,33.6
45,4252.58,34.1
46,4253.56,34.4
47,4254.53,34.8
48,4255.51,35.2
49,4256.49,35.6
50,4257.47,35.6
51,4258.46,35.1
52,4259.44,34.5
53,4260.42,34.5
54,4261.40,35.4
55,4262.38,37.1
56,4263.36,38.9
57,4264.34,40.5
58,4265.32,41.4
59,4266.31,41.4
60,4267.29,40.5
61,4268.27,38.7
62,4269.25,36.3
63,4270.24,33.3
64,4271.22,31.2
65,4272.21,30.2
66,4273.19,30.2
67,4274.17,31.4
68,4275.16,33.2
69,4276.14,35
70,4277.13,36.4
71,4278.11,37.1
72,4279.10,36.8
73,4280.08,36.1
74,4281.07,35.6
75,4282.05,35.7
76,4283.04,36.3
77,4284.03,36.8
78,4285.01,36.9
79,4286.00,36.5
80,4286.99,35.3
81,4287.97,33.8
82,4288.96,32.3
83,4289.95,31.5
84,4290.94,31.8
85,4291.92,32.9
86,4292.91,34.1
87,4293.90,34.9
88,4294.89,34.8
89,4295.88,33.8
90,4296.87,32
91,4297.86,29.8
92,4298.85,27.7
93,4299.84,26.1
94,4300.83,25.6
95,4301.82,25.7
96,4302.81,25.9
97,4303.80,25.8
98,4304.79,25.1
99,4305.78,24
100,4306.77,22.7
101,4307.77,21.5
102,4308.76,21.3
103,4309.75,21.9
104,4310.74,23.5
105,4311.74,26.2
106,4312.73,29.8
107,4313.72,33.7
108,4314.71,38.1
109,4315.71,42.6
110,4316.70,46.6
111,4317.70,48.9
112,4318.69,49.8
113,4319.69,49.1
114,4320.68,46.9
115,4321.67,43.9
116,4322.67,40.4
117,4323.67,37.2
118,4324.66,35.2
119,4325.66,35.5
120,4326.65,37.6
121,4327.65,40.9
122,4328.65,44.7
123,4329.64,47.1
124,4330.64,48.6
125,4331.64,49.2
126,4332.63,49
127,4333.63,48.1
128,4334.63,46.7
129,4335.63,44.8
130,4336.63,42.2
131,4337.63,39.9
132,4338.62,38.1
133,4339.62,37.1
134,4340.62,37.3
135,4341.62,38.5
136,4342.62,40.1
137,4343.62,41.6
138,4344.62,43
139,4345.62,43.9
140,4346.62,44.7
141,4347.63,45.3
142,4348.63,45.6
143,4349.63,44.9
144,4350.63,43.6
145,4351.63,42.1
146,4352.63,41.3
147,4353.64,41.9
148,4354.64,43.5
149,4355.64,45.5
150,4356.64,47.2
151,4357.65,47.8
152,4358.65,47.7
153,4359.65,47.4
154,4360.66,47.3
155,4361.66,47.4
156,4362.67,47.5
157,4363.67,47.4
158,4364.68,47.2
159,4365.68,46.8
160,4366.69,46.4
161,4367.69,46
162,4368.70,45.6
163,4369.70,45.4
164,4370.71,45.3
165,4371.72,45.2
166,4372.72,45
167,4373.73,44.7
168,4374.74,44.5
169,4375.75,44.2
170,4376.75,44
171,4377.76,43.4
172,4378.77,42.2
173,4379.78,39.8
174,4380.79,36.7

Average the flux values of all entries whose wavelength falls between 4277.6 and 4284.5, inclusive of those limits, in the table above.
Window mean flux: 36.3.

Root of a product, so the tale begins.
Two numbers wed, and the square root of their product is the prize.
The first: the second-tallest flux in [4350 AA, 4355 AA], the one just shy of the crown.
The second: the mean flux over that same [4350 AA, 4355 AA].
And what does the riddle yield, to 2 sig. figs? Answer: 43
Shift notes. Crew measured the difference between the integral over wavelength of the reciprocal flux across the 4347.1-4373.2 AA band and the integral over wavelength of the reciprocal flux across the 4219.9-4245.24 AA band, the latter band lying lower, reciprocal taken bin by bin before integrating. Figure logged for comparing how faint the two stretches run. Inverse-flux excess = -0.13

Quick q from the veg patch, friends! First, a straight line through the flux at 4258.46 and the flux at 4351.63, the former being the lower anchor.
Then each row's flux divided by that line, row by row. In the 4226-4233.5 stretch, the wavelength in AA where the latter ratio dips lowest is 4226.22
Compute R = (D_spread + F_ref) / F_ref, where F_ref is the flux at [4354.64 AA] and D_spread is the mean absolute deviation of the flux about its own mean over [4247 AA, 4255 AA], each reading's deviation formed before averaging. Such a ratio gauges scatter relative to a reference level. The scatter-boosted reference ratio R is 1.02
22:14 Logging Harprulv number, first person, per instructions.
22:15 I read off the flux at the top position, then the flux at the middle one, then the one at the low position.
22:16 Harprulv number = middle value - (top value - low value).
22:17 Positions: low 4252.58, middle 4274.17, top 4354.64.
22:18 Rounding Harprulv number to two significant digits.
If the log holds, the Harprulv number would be 22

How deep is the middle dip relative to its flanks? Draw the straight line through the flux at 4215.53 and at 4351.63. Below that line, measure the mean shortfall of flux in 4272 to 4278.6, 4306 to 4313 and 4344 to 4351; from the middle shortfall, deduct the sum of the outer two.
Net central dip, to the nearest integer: 13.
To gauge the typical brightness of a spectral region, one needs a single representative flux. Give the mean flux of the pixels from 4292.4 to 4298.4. 33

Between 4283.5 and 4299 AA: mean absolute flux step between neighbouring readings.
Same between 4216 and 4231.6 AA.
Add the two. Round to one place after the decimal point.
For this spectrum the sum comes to 2.7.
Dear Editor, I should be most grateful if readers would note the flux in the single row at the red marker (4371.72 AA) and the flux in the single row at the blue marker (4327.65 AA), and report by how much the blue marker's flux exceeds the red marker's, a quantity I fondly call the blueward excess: -4.3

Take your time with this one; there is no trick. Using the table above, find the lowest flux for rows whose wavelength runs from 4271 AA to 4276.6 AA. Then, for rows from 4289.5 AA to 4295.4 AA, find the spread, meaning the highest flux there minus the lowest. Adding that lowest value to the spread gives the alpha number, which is 34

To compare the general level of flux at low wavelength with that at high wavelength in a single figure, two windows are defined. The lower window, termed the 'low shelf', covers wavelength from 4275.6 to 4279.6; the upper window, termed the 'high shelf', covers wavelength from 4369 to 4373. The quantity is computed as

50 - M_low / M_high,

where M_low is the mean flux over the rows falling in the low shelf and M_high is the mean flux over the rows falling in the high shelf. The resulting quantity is 49.2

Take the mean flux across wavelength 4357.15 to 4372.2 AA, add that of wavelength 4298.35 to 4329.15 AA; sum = 80.4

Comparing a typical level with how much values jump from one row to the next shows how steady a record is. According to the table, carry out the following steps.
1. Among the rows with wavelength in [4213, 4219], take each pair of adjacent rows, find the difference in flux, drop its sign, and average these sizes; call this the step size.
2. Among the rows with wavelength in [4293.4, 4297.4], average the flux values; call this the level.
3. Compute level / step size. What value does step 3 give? 60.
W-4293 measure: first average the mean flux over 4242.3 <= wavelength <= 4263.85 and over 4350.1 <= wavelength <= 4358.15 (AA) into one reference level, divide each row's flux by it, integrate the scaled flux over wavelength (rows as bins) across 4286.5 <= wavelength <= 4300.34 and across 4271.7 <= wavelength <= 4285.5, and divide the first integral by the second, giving 0.93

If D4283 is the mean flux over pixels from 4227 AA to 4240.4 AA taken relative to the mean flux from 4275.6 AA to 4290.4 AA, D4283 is 1.01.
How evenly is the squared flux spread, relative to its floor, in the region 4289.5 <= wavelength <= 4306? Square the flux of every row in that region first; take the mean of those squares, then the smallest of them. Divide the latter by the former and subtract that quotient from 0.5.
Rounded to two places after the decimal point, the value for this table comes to -0.15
